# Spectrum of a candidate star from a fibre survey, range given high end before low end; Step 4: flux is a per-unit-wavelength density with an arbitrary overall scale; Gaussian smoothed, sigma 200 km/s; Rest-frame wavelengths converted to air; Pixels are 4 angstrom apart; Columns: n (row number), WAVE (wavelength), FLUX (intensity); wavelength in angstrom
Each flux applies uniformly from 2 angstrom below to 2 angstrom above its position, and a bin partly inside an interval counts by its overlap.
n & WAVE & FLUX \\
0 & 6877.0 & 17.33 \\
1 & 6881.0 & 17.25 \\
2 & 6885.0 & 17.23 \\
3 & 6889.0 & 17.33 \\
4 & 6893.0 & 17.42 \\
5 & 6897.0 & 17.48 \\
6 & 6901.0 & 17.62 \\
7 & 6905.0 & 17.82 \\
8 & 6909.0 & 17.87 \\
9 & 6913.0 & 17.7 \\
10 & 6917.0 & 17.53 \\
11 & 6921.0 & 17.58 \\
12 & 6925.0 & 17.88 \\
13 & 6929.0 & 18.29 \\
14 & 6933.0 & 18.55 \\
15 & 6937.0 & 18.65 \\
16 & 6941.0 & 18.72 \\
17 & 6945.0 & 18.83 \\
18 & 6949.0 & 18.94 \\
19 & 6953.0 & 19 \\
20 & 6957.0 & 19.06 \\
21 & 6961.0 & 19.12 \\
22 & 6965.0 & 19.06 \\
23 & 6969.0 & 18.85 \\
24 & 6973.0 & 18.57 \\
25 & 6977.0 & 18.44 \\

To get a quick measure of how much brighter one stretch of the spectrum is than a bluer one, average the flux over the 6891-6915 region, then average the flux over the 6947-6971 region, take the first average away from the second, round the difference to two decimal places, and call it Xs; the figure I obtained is 1.35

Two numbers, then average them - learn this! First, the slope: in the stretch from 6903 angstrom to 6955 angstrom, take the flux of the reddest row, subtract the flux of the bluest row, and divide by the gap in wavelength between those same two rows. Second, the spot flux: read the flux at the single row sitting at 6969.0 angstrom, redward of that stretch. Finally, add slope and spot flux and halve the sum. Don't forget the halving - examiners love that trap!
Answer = 9.44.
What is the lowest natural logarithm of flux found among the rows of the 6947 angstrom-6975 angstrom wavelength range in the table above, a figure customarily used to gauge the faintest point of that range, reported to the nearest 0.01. 2.92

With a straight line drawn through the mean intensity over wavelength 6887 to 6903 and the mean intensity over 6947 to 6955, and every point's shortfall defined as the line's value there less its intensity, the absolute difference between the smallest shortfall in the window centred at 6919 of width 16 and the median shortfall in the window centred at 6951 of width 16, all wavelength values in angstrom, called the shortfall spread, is 0.2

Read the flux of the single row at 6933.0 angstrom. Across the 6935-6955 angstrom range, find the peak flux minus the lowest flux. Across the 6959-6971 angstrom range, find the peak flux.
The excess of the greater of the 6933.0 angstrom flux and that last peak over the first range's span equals 18.8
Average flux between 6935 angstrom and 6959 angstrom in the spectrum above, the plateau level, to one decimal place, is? 18.9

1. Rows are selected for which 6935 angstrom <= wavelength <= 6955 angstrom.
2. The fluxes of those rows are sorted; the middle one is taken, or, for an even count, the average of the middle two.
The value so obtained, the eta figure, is 18.83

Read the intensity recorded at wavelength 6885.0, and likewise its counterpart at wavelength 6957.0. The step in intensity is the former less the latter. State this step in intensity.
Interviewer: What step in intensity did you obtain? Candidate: -1.8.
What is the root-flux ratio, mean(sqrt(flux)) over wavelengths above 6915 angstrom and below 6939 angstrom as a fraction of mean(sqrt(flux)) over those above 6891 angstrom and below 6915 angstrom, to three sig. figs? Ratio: 1.01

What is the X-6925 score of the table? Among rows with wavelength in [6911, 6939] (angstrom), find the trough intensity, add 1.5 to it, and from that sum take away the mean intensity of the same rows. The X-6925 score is 1.00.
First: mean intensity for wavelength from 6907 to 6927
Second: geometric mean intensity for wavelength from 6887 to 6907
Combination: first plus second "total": 35.25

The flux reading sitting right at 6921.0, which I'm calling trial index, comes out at 17.58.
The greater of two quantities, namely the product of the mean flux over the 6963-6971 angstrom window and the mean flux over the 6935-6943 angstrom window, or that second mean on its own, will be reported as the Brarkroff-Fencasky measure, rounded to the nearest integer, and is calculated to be 354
